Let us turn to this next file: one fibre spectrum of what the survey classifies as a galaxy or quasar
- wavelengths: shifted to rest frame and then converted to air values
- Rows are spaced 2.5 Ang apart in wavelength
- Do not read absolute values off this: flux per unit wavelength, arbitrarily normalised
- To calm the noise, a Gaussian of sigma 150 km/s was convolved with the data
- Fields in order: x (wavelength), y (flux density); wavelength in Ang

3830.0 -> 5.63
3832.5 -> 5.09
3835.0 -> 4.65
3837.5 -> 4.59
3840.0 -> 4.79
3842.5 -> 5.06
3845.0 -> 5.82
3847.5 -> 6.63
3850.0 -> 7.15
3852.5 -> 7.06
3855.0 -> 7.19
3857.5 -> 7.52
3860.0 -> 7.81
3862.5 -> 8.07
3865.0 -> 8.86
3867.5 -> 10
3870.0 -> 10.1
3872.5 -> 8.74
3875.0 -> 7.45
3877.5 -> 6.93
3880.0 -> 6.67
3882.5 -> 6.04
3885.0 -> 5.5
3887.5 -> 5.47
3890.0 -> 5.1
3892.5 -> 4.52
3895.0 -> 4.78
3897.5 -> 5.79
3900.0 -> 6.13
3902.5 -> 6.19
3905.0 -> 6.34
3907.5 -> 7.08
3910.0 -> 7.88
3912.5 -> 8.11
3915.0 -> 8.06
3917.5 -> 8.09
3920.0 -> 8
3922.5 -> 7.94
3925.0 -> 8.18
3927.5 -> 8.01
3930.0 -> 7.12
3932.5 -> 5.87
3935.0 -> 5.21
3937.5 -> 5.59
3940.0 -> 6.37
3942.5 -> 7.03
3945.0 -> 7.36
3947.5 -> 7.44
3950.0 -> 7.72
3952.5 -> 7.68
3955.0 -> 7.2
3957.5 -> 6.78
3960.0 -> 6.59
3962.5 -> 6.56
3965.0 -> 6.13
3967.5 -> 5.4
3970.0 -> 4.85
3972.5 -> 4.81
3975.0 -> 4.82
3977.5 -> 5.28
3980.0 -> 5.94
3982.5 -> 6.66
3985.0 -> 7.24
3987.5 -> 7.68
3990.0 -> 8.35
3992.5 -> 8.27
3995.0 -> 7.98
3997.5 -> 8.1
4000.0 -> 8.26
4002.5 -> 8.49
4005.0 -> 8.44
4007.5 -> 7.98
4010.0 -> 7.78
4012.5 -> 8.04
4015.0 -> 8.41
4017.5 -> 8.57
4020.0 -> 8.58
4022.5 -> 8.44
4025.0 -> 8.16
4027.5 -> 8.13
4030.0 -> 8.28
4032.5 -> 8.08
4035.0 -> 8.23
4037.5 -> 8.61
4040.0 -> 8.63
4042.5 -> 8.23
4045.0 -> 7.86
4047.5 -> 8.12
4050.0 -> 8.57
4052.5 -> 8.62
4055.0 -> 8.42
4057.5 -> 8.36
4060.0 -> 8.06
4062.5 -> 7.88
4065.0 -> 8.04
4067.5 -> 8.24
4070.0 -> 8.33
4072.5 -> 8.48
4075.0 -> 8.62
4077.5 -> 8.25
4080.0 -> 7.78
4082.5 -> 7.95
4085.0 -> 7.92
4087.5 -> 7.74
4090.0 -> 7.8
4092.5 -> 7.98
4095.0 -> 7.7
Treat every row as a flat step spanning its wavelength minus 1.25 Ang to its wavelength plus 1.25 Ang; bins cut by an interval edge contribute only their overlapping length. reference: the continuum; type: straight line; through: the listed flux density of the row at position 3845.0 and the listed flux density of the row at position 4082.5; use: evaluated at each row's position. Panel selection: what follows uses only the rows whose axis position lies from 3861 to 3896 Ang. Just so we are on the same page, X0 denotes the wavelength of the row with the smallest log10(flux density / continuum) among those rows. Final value 3892.5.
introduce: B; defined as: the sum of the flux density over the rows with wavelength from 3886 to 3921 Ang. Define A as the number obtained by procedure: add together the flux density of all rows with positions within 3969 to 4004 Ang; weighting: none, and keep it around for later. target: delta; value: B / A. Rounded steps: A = 97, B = 92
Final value 0.95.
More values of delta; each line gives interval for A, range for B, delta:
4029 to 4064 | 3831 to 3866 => 0.78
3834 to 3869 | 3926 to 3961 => 1.01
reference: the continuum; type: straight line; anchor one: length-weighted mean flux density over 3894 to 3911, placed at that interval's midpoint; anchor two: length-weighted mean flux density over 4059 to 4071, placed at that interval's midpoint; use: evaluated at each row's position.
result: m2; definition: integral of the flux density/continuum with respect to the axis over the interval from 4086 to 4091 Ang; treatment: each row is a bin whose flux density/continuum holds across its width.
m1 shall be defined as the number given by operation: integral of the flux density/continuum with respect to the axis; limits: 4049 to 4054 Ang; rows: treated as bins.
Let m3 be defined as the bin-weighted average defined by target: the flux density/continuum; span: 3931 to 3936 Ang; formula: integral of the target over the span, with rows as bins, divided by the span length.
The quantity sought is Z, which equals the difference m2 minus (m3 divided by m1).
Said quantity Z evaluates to 4.5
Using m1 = 5.40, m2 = 4.6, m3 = 0.85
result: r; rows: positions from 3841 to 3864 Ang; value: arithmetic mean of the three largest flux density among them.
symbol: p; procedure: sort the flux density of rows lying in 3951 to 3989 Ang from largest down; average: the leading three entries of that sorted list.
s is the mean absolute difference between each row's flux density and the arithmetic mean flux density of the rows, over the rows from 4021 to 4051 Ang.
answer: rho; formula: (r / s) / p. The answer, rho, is 5.5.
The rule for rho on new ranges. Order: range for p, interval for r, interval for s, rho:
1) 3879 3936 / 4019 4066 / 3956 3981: 1.6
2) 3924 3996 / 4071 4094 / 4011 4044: 5.5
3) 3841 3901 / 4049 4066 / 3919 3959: 1.2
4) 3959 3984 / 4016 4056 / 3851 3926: 1.2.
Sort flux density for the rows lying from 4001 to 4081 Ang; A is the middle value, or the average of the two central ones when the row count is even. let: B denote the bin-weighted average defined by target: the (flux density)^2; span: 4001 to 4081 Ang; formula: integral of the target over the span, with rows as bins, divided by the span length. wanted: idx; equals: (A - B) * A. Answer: -498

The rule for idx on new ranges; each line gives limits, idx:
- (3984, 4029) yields -481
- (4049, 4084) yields -496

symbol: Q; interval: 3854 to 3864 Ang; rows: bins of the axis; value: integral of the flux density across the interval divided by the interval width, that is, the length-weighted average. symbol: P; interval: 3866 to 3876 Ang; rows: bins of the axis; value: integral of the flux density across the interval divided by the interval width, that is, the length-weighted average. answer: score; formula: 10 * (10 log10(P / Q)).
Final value 7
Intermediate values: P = 9.11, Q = 7.7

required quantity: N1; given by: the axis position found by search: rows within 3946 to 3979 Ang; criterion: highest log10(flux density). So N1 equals 3950.0 Ang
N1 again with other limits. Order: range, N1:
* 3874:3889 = 3875.0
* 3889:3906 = 3905.0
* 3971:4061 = 4040.0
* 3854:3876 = 3870.0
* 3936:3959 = 3950.0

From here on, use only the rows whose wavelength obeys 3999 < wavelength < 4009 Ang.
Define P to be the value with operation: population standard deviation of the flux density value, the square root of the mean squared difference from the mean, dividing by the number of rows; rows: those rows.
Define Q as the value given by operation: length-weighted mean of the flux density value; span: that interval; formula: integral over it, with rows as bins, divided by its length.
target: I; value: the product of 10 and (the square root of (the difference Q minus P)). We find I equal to 28.4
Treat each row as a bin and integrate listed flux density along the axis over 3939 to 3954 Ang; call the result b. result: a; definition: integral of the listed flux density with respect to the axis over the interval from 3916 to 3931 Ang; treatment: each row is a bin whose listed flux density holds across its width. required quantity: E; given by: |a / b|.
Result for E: 1.09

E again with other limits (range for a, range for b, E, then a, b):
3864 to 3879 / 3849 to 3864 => 1.15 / 130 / 112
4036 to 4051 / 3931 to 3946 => 1.34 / 125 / 94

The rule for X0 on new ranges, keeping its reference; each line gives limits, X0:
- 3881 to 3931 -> 3892.5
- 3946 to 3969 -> 3967.5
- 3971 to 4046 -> 3975.0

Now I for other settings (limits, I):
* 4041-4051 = 28.2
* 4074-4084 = 28.0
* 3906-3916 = 27.1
